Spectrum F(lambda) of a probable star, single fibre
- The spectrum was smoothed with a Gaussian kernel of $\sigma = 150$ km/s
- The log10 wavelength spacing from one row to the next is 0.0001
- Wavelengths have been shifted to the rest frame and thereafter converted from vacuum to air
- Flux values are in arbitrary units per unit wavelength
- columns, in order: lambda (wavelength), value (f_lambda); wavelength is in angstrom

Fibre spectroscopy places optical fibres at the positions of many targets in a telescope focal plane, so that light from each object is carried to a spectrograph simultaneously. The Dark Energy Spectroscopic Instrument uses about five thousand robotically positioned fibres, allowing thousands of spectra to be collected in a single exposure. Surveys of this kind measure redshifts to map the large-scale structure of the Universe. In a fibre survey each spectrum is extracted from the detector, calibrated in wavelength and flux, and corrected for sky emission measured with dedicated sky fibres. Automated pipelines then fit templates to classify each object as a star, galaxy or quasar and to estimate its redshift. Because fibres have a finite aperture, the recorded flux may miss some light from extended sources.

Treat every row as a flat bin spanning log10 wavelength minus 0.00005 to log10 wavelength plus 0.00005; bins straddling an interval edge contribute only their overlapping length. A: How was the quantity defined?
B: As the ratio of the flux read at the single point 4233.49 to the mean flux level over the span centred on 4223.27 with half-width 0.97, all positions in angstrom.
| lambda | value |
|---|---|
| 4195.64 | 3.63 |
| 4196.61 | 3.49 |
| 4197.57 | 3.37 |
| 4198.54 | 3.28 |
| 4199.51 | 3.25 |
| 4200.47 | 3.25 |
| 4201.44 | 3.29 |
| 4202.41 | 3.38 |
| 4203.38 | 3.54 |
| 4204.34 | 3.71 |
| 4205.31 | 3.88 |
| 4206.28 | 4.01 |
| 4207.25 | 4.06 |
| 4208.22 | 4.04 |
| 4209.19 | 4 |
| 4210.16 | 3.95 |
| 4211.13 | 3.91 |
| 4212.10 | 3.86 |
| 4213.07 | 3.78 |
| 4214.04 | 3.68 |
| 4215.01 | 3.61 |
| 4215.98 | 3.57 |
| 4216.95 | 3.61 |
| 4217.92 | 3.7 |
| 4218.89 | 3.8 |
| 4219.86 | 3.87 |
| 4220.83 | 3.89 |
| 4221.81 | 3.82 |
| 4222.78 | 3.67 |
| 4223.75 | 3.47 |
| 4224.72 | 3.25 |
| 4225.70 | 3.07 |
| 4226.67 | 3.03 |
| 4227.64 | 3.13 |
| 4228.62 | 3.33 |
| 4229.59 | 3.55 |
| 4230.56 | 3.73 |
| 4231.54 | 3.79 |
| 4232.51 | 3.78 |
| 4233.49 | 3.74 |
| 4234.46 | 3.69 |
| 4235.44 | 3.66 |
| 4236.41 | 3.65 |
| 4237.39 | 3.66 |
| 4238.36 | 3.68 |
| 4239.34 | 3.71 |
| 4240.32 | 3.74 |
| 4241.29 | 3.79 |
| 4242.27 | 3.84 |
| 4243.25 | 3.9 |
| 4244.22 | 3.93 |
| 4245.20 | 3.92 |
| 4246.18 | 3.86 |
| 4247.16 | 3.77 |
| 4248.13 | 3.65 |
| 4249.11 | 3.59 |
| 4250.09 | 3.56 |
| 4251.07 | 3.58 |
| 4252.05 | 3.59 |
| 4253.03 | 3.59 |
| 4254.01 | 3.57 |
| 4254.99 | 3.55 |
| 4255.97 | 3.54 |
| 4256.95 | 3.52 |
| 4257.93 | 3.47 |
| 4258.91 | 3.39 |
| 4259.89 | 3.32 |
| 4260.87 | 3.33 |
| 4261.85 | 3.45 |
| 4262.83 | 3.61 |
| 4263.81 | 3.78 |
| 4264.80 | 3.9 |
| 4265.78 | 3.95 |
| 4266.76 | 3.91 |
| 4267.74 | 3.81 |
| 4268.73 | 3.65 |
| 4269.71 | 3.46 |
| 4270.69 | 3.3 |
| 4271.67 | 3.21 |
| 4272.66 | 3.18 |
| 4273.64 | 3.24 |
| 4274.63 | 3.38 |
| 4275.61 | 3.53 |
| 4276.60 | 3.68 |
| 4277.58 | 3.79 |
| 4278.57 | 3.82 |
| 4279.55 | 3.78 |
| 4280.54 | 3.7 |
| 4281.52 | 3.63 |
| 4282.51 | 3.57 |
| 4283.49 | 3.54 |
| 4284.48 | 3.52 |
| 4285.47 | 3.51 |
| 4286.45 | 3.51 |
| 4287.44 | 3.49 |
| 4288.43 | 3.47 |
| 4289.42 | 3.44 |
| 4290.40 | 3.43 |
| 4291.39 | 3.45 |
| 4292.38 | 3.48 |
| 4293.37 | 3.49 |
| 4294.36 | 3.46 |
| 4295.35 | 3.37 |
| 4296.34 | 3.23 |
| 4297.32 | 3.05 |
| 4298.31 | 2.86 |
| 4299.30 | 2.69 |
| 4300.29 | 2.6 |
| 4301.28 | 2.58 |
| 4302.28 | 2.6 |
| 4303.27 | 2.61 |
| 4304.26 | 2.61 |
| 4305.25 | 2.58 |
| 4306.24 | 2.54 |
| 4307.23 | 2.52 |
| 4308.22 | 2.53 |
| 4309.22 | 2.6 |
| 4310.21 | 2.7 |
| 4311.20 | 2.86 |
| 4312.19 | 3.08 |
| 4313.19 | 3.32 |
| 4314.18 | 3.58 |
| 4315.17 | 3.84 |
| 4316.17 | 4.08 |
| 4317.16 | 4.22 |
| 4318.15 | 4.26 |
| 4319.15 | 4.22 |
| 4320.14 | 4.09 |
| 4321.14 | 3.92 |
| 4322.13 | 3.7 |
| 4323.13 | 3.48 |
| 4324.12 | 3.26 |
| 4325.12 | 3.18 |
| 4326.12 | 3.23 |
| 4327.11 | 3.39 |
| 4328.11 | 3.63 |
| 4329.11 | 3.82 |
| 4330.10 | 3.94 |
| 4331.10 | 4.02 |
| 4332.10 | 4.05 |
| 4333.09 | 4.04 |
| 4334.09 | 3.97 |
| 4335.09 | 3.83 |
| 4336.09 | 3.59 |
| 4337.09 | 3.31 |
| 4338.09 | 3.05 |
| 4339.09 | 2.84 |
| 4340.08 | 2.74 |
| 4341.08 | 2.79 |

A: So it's 1.05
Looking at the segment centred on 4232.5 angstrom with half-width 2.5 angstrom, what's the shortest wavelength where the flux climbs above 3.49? 4230.56 angstrom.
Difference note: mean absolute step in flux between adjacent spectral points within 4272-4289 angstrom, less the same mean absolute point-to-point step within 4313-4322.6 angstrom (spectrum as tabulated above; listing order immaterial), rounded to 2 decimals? -0.10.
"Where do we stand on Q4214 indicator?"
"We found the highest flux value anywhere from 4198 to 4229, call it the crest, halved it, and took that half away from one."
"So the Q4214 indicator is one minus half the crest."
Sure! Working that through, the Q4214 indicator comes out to -1.03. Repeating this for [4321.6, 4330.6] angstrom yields -0.97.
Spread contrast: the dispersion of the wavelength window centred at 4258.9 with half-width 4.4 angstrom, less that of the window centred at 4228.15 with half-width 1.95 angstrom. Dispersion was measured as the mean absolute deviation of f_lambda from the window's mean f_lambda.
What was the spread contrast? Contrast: -0.10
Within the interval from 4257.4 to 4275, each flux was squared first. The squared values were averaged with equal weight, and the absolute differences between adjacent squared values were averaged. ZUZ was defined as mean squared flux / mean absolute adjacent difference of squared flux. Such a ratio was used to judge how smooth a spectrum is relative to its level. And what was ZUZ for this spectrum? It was 17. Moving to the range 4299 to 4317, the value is 13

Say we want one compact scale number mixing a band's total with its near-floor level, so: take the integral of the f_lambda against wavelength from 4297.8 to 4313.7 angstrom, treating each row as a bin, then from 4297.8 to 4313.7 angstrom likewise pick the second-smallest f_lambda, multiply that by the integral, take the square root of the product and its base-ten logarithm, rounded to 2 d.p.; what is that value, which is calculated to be 1.02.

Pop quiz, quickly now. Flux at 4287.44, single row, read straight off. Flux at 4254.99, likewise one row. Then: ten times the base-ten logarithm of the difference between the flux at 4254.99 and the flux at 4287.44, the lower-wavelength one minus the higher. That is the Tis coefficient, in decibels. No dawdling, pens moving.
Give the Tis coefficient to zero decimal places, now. -12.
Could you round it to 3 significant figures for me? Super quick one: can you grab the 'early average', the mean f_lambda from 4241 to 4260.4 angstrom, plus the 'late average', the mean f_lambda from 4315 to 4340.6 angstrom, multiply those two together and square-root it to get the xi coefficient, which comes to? 3.66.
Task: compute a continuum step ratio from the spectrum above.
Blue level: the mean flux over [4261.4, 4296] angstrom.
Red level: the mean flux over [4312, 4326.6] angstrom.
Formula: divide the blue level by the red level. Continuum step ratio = 0.96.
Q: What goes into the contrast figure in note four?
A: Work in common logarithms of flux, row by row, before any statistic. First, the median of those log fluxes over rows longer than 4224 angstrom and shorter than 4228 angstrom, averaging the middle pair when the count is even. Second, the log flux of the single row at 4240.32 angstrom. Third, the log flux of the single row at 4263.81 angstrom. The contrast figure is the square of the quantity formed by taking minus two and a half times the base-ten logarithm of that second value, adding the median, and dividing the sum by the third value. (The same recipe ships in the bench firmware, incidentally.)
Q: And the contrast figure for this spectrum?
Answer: 3.6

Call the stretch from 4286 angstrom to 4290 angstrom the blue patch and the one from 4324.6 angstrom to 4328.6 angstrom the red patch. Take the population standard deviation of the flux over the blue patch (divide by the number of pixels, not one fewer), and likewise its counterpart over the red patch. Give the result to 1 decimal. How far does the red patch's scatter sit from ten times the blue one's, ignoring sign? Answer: 0.1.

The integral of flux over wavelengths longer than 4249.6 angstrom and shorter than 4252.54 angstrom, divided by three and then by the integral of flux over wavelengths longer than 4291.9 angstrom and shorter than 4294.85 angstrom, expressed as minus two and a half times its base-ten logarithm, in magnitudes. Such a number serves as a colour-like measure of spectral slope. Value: 1.17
